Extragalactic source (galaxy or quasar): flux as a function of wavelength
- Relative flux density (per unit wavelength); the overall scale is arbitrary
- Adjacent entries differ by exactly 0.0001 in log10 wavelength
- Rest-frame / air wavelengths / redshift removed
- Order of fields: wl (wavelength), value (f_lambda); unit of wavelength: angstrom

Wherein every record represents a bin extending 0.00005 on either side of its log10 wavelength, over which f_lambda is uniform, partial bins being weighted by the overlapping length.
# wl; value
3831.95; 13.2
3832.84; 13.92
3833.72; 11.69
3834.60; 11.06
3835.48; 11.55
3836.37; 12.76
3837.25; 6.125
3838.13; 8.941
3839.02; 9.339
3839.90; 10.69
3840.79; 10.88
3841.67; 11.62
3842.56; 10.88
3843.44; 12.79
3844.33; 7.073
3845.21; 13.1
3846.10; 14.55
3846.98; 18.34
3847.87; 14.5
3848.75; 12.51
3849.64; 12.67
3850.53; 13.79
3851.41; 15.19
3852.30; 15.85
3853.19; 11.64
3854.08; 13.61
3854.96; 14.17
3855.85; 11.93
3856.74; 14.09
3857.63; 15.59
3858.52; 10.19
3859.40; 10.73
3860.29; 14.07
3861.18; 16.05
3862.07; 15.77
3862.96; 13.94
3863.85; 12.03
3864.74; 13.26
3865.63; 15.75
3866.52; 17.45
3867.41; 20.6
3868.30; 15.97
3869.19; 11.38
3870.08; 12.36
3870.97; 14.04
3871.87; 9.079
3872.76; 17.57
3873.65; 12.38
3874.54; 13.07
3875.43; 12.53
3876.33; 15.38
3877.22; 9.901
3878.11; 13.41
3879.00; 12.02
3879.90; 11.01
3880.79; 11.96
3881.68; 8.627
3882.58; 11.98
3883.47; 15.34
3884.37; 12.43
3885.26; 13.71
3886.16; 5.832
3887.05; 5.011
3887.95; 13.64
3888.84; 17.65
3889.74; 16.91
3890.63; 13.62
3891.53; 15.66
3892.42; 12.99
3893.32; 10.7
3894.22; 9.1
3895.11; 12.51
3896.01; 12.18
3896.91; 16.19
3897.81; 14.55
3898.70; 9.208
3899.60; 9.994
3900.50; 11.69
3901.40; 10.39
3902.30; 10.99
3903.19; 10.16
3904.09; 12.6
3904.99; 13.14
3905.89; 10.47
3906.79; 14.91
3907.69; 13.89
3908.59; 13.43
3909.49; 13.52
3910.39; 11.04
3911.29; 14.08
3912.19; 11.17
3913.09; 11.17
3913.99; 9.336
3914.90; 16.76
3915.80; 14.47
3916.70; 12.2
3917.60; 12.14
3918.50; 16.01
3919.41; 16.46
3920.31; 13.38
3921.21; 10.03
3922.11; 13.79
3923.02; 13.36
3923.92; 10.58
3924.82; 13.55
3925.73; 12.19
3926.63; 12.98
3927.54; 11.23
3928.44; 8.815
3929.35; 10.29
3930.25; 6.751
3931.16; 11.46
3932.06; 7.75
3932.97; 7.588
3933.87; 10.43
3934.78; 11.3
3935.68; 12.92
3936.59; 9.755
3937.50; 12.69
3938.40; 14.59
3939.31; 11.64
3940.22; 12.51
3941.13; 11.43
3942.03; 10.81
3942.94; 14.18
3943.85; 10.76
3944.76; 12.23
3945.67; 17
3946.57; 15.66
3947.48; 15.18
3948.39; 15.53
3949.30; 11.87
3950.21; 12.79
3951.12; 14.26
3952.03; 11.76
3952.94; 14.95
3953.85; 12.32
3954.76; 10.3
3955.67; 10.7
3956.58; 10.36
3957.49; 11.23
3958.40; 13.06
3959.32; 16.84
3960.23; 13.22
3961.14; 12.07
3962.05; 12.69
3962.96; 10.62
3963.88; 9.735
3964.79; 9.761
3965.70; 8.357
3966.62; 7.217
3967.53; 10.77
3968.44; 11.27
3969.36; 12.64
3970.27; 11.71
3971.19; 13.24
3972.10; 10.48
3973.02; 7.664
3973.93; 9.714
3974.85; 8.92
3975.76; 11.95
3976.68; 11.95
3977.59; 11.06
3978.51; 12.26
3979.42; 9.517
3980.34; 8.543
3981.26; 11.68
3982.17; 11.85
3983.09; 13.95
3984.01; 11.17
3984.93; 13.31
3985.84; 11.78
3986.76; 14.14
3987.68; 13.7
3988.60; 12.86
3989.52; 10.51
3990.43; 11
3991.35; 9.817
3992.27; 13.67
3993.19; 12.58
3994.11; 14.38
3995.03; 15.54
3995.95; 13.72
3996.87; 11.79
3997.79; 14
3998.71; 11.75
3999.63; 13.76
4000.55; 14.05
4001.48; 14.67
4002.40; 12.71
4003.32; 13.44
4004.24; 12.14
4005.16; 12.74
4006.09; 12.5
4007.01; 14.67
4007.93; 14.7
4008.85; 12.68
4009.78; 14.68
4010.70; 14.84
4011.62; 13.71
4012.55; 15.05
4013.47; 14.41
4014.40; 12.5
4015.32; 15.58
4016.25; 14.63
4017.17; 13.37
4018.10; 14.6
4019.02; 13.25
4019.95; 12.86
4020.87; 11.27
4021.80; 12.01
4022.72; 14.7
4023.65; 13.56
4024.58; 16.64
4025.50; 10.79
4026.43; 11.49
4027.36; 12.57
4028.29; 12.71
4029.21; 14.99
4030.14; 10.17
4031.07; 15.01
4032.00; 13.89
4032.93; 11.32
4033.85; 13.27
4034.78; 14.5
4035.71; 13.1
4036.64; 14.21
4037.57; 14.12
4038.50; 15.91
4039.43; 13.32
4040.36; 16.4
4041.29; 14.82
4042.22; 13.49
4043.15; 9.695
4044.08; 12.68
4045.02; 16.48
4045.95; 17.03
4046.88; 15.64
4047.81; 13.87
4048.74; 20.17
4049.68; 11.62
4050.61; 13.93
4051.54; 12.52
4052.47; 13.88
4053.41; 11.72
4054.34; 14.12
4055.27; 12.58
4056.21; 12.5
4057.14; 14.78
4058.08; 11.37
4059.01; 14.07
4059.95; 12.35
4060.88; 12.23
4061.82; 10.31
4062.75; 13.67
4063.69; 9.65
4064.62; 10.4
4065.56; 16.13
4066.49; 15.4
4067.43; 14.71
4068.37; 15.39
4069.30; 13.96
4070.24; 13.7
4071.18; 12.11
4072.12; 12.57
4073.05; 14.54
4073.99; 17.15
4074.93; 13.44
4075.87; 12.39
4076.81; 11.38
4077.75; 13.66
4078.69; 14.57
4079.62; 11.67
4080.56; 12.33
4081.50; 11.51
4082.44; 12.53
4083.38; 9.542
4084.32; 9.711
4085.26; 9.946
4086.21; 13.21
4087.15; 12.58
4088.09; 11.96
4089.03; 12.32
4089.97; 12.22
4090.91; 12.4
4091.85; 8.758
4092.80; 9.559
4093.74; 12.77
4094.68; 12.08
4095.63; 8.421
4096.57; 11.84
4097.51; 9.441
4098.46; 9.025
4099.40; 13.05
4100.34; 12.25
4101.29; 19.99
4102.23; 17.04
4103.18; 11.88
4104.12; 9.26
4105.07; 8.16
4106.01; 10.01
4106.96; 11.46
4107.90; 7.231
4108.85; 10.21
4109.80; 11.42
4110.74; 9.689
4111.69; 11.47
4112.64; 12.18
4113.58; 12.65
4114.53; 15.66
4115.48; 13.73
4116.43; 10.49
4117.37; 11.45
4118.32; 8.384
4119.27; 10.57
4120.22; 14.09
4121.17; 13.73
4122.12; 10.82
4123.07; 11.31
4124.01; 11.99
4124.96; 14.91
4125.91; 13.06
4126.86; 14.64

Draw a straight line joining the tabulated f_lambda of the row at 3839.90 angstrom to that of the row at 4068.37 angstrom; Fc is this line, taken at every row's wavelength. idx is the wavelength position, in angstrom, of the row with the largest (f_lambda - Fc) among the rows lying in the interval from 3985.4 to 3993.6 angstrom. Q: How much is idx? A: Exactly 3986.76 angstrom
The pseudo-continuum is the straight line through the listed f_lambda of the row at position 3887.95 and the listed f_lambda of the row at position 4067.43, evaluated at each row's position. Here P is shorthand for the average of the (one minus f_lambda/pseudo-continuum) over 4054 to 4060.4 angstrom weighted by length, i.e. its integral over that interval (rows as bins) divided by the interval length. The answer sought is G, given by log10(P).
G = -0.97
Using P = 0.11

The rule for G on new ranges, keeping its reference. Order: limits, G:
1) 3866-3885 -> -1.67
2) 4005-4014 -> -1.63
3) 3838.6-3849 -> -1.05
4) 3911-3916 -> -1.11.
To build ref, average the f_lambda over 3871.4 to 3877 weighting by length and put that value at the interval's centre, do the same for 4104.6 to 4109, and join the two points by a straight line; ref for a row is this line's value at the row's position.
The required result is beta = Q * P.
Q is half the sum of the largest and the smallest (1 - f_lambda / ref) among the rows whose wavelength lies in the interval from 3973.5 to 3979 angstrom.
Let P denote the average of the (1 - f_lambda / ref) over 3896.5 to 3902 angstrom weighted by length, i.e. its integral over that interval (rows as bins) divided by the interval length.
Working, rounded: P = 0.06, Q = 0.079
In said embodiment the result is 0.0051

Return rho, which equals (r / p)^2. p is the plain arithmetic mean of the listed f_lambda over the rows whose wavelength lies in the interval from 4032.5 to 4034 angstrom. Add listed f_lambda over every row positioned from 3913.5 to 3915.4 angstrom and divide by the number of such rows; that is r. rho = 1.1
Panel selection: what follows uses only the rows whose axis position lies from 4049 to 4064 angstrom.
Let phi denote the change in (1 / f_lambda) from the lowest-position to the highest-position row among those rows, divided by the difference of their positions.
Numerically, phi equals 0.0013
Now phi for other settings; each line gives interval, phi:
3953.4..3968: 0.0009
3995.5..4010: -0.0003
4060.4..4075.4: -0.0005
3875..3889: -0.0017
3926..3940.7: 0.0002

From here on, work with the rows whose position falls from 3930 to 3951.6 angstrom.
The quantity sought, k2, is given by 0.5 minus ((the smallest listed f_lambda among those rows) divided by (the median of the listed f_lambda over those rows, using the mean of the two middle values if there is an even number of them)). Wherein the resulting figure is -0.06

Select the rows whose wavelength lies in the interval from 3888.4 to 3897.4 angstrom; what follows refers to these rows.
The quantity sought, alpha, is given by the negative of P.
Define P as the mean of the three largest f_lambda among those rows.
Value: -16.9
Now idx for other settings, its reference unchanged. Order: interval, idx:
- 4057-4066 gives 4065.56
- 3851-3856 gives 3852.30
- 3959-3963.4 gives 3959.32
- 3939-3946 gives 3945.67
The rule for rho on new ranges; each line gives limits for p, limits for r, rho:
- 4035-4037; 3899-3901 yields 0.6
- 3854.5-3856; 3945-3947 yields 1.6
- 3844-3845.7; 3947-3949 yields 2.3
